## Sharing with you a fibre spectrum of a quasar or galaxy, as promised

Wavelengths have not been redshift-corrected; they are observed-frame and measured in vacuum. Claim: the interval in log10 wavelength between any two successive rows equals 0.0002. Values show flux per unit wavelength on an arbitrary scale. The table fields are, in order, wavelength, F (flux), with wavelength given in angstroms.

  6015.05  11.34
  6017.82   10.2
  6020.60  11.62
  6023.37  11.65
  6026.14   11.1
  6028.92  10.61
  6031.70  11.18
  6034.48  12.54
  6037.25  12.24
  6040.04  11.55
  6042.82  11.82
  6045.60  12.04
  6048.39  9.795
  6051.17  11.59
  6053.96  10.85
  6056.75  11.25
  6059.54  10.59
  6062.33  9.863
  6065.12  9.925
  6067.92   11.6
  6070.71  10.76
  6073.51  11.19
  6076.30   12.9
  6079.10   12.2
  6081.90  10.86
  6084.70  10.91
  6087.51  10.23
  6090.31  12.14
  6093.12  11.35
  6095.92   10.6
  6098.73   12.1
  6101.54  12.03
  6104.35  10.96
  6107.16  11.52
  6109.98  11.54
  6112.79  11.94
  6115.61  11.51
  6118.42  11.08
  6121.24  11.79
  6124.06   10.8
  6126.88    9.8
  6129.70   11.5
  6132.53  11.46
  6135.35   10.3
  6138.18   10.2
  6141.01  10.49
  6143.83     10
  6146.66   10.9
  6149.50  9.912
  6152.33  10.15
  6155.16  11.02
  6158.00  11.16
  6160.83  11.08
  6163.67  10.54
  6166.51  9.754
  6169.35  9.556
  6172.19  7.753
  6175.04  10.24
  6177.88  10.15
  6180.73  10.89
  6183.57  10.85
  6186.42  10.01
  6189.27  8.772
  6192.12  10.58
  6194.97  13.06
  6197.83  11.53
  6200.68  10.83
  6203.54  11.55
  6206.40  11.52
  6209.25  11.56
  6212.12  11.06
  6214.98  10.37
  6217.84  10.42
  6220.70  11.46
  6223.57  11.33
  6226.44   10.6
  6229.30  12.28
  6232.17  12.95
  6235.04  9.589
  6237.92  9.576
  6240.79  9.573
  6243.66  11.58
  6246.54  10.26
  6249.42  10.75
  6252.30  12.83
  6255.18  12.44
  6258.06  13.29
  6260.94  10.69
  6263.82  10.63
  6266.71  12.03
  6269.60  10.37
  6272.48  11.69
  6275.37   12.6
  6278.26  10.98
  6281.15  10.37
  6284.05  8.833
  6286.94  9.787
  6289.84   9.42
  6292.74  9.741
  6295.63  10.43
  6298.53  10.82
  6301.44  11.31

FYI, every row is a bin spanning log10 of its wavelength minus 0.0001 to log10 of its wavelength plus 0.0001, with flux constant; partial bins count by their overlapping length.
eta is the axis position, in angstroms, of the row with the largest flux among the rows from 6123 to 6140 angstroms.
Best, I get 6129.70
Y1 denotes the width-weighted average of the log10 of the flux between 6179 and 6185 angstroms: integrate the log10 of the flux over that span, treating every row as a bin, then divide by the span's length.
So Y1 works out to 1.035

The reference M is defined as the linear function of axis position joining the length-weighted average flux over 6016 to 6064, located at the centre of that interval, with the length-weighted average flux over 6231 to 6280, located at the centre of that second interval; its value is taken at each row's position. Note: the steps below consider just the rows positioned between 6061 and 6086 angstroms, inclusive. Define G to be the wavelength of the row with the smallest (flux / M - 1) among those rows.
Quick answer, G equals 6062.33 angstroms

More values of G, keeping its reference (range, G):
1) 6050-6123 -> 6062.33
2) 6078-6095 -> 6087.51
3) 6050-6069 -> 6062.33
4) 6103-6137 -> 6126.88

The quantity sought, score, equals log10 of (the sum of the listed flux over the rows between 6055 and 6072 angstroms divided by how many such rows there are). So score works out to 1.03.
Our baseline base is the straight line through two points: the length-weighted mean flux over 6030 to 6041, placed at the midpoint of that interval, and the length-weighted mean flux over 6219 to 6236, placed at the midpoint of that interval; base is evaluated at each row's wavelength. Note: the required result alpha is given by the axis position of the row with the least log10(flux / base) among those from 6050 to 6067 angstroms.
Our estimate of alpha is 6062.33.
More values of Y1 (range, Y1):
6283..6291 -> 0.971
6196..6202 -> 1.053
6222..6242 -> 1.033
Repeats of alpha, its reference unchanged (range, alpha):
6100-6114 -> 6104.35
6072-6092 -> 6087.51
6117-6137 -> 6126.88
